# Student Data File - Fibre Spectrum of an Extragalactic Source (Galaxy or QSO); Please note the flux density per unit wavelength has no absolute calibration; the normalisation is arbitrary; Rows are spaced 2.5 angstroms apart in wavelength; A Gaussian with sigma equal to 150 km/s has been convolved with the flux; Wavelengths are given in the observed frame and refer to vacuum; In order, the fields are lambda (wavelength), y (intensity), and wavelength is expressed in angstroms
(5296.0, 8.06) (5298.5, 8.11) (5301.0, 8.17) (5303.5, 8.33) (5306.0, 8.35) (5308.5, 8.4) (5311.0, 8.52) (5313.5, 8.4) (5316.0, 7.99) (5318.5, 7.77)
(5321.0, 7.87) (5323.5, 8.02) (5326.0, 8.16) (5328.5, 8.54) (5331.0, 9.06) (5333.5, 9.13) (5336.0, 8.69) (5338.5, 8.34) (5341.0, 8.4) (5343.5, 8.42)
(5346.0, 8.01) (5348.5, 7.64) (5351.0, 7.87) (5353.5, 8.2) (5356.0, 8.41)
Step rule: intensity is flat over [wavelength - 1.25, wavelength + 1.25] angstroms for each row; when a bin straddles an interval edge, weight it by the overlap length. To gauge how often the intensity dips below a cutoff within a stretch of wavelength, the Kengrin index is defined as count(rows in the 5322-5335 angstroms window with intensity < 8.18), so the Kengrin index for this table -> 2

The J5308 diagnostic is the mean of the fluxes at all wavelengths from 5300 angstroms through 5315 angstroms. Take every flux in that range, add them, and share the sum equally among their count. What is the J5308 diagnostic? 8.36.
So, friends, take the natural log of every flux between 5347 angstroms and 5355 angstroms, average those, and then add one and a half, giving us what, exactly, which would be 3.57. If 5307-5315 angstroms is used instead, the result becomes 3.63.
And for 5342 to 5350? 3.58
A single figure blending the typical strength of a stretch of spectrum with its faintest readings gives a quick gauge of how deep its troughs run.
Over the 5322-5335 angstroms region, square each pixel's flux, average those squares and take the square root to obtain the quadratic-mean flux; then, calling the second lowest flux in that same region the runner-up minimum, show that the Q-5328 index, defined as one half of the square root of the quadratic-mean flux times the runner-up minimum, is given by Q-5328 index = 4.19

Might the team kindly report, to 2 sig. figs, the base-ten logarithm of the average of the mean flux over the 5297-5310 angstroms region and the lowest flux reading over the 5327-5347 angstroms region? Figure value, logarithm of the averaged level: 0.91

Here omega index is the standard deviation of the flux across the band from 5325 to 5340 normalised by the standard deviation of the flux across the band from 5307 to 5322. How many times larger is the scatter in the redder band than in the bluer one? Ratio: 1.2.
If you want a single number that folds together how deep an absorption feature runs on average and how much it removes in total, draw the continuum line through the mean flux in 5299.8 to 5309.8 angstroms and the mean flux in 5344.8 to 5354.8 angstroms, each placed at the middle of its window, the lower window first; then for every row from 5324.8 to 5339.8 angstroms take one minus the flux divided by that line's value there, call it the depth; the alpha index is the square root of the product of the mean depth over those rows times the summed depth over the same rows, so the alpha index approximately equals 0.174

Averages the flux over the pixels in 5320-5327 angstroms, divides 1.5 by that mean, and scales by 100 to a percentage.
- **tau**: 18.7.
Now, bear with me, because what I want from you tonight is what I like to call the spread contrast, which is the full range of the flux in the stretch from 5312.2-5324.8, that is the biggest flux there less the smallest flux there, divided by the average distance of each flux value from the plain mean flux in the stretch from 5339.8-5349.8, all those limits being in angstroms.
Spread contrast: 2.2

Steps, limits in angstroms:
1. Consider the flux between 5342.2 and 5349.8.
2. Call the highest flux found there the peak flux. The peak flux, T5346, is 8.42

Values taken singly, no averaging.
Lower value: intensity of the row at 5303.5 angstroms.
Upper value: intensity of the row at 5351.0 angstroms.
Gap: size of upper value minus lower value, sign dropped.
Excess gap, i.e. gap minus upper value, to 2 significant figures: -7.4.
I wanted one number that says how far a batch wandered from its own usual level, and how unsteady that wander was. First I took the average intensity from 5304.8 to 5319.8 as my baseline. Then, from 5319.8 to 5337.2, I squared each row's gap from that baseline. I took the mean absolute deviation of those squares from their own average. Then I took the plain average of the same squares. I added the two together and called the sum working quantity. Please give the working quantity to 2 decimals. 0.54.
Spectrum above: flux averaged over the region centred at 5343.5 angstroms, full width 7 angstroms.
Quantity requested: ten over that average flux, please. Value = 1.21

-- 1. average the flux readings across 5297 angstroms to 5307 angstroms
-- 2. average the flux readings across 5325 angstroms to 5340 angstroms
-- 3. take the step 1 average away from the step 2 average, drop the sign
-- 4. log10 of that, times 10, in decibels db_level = -4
